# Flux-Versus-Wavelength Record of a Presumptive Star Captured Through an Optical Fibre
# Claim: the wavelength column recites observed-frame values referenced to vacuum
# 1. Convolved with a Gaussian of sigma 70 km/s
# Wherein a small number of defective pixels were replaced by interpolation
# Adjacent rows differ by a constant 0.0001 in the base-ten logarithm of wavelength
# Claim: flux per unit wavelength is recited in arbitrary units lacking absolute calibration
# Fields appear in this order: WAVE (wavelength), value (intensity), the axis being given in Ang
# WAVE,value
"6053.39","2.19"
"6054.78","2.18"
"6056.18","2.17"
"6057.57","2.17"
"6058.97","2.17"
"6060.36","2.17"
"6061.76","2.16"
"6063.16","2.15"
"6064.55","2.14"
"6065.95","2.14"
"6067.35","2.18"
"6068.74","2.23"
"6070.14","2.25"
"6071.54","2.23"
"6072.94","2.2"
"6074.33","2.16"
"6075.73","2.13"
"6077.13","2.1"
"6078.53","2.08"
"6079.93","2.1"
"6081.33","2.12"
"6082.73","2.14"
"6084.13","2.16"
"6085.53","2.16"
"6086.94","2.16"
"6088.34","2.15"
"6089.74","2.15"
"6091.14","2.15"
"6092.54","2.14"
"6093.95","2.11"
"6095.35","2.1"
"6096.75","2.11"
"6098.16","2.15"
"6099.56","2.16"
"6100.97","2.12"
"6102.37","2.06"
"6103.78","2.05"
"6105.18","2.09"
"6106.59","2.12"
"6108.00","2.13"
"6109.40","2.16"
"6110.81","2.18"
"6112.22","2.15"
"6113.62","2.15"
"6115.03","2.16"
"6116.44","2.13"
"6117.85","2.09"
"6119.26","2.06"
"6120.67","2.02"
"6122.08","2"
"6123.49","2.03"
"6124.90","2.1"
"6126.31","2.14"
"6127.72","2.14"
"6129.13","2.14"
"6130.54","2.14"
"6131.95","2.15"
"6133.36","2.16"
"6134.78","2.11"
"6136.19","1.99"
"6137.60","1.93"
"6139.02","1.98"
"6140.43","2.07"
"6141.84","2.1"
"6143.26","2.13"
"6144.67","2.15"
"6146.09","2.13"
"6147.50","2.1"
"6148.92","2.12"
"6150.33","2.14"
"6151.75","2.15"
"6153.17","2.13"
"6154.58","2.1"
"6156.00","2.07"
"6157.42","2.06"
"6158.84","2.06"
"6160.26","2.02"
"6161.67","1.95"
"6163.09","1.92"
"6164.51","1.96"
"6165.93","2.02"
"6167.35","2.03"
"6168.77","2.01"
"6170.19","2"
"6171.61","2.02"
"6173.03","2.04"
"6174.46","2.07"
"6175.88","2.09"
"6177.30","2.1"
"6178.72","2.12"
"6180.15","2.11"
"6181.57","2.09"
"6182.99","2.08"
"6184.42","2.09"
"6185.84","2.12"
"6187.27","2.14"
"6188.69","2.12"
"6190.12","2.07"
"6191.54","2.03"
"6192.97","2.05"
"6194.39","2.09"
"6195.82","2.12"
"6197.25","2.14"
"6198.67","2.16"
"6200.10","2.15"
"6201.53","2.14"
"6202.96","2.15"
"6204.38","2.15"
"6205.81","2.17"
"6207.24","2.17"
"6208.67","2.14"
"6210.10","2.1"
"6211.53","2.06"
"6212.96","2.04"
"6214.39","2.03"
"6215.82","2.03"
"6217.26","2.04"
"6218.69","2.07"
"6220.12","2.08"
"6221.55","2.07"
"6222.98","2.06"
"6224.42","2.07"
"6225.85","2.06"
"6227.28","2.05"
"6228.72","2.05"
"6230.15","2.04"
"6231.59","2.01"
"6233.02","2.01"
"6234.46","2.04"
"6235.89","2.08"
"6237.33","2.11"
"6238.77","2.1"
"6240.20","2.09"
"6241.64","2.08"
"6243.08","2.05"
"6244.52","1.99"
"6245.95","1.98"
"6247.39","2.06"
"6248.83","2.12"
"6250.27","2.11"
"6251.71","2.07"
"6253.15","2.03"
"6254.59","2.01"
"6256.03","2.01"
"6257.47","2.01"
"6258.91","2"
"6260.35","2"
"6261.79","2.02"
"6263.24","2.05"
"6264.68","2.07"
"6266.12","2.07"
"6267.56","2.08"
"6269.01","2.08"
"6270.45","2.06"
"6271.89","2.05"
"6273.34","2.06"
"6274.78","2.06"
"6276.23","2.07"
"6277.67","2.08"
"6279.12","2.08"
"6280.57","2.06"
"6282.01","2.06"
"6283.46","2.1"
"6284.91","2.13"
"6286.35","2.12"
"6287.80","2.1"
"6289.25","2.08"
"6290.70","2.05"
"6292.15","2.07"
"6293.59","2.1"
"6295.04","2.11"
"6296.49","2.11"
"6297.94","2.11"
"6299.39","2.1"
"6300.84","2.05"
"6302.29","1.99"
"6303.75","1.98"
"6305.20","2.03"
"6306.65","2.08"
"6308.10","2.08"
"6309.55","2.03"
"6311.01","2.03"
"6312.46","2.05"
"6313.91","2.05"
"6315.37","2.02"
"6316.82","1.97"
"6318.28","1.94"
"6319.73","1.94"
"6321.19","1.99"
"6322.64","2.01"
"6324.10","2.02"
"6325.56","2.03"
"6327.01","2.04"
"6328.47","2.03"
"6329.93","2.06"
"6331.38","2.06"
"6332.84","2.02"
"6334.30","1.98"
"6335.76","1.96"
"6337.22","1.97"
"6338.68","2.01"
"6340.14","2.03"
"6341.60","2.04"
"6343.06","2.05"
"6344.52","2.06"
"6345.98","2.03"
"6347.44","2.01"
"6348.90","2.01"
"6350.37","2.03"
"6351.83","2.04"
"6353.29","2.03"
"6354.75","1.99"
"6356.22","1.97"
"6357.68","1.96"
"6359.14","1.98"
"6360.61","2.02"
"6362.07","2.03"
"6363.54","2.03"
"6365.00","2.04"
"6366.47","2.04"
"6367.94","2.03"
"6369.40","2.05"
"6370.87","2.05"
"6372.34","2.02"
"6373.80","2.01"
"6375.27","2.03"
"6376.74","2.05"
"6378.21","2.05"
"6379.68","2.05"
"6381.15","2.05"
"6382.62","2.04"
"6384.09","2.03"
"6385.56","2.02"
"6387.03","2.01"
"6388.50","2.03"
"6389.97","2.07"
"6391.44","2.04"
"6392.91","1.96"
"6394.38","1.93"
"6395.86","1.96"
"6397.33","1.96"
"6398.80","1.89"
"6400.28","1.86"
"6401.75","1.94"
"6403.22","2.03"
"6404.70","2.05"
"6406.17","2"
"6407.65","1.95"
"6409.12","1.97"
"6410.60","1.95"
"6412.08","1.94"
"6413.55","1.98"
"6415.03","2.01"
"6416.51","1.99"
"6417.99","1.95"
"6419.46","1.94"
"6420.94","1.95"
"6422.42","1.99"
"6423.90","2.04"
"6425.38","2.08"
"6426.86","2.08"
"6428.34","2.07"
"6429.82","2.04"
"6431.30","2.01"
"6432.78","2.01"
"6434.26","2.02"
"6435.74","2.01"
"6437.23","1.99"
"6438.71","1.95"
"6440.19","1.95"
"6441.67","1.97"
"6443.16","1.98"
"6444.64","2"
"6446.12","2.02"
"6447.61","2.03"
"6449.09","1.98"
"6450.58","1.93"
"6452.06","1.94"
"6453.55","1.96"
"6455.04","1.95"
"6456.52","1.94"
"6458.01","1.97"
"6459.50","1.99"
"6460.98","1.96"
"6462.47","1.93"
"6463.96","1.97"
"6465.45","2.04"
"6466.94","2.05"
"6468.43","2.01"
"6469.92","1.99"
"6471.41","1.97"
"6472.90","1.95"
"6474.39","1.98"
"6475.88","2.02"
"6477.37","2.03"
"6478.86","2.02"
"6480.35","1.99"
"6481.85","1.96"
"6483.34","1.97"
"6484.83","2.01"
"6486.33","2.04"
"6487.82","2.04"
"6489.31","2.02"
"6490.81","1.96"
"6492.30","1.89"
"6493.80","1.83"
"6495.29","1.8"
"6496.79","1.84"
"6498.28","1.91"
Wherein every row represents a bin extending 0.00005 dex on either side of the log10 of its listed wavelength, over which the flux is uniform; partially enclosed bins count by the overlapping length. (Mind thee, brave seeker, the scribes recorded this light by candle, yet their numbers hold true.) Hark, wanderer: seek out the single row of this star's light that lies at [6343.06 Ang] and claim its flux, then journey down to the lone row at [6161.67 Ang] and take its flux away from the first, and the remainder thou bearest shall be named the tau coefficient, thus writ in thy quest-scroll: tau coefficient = 0.10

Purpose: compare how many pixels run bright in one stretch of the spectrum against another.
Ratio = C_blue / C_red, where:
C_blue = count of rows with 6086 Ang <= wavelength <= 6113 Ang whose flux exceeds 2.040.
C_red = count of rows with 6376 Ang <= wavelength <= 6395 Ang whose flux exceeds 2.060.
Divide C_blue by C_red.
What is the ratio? 19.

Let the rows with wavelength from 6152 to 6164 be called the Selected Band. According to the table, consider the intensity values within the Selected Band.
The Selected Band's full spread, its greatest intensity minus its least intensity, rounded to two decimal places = 0.21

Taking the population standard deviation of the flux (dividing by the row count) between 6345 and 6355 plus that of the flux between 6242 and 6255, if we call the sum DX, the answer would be 0.062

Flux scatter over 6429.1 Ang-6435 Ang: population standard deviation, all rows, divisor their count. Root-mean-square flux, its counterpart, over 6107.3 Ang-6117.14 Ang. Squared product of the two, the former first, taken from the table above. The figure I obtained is 0.001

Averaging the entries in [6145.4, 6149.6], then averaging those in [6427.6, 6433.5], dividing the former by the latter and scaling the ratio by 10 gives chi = 10.4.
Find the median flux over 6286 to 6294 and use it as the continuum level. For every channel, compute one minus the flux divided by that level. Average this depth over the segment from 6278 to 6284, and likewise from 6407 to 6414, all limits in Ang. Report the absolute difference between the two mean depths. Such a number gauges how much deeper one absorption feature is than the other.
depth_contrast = 0.056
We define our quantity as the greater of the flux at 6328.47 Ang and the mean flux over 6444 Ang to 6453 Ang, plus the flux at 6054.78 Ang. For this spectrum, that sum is 4.21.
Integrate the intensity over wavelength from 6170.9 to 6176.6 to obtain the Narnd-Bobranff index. 11.7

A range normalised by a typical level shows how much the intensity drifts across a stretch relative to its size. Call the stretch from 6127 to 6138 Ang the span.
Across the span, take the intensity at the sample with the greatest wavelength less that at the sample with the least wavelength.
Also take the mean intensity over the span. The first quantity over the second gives -0.10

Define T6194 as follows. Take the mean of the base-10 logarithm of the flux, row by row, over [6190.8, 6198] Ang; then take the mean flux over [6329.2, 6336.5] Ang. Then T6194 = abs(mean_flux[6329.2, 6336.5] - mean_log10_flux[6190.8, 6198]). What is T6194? 1.70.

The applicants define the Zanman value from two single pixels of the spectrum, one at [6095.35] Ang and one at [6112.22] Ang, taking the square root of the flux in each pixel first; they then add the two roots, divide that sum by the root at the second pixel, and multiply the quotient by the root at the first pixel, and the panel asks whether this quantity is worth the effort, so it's 2.88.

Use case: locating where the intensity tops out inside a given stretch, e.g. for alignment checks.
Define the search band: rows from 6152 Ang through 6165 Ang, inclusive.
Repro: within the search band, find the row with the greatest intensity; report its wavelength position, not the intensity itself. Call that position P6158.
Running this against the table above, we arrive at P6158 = 6153.17 Ang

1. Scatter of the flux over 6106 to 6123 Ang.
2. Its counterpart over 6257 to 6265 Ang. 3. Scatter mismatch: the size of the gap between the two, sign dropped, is 0.029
